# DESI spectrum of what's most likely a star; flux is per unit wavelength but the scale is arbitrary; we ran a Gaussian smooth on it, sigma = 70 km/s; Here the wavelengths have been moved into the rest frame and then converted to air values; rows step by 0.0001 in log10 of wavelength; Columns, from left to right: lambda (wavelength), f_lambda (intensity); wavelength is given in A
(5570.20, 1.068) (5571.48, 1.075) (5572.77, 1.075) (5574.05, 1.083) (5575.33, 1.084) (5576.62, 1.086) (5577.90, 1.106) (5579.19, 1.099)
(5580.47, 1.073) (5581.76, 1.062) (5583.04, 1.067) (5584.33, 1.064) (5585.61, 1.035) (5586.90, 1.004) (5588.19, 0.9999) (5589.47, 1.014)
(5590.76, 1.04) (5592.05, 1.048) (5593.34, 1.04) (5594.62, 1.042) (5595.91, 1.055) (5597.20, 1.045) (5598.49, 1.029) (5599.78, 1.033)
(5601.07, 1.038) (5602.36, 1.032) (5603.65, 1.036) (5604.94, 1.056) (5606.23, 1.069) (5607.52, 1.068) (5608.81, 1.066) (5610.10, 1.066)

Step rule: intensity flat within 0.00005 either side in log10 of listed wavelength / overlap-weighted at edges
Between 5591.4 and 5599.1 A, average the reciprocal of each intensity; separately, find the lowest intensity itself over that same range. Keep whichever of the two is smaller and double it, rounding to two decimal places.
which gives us 1.92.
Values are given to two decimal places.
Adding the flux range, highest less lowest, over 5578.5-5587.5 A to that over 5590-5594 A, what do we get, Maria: 0.10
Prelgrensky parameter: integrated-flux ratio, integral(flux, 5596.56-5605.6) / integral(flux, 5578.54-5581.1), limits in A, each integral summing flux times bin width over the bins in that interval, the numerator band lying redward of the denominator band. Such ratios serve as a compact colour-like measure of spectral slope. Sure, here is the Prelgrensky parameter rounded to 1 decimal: 3.4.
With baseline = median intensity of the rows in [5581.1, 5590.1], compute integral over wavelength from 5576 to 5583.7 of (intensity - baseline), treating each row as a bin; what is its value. 0.36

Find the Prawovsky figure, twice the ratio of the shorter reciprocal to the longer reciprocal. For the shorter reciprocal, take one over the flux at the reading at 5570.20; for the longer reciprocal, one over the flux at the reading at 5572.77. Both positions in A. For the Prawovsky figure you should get 2.01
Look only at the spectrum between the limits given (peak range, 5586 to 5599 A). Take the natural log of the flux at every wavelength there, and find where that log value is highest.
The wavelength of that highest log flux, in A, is 5595.91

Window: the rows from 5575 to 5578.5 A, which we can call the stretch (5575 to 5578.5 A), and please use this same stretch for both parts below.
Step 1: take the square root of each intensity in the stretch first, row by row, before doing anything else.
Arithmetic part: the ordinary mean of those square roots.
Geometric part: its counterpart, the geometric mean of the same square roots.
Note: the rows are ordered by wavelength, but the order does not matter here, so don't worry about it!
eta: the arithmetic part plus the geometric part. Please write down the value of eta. 2.09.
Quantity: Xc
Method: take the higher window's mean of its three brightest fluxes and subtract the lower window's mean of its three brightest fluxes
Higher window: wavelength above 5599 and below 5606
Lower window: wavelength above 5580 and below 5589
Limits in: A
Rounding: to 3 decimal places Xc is -0.025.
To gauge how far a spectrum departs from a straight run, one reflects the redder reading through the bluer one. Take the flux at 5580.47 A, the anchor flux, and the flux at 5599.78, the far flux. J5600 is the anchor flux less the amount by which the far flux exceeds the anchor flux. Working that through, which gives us 1.11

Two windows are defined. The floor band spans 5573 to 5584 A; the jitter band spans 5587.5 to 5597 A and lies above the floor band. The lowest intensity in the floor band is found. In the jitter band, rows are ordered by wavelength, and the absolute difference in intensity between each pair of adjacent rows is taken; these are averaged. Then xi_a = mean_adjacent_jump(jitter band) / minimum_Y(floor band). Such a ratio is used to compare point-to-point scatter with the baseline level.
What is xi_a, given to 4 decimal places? 0.0112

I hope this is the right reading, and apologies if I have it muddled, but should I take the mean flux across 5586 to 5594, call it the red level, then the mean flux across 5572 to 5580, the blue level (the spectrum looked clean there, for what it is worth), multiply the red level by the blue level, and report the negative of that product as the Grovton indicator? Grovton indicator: -1.115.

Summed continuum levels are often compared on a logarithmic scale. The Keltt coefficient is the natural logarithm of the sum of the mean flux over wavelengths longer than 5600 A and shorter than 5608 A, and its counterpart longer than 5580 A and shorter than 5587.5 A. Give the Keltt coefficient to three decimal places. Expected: 0.742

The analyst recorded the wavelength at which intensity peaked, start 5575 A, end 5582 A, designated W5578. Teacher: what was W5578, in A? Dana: 5577.90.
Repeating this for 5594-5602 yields 5595.91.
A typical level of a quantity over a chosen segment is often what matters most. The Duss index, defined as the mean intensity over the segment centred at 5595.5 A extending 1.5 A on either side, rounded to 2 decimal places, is 1.05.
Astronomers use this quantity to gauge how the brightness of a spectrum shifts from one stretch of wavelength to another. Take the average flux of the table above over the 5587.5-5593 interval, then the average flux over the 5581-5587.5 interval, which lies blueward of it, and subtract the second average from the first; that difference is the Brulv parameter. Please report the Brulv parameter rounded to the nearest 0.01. -0.02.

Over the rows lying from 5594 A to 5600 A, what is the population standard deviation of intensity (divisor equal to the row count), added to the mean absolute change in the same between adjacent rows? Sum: 0.020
